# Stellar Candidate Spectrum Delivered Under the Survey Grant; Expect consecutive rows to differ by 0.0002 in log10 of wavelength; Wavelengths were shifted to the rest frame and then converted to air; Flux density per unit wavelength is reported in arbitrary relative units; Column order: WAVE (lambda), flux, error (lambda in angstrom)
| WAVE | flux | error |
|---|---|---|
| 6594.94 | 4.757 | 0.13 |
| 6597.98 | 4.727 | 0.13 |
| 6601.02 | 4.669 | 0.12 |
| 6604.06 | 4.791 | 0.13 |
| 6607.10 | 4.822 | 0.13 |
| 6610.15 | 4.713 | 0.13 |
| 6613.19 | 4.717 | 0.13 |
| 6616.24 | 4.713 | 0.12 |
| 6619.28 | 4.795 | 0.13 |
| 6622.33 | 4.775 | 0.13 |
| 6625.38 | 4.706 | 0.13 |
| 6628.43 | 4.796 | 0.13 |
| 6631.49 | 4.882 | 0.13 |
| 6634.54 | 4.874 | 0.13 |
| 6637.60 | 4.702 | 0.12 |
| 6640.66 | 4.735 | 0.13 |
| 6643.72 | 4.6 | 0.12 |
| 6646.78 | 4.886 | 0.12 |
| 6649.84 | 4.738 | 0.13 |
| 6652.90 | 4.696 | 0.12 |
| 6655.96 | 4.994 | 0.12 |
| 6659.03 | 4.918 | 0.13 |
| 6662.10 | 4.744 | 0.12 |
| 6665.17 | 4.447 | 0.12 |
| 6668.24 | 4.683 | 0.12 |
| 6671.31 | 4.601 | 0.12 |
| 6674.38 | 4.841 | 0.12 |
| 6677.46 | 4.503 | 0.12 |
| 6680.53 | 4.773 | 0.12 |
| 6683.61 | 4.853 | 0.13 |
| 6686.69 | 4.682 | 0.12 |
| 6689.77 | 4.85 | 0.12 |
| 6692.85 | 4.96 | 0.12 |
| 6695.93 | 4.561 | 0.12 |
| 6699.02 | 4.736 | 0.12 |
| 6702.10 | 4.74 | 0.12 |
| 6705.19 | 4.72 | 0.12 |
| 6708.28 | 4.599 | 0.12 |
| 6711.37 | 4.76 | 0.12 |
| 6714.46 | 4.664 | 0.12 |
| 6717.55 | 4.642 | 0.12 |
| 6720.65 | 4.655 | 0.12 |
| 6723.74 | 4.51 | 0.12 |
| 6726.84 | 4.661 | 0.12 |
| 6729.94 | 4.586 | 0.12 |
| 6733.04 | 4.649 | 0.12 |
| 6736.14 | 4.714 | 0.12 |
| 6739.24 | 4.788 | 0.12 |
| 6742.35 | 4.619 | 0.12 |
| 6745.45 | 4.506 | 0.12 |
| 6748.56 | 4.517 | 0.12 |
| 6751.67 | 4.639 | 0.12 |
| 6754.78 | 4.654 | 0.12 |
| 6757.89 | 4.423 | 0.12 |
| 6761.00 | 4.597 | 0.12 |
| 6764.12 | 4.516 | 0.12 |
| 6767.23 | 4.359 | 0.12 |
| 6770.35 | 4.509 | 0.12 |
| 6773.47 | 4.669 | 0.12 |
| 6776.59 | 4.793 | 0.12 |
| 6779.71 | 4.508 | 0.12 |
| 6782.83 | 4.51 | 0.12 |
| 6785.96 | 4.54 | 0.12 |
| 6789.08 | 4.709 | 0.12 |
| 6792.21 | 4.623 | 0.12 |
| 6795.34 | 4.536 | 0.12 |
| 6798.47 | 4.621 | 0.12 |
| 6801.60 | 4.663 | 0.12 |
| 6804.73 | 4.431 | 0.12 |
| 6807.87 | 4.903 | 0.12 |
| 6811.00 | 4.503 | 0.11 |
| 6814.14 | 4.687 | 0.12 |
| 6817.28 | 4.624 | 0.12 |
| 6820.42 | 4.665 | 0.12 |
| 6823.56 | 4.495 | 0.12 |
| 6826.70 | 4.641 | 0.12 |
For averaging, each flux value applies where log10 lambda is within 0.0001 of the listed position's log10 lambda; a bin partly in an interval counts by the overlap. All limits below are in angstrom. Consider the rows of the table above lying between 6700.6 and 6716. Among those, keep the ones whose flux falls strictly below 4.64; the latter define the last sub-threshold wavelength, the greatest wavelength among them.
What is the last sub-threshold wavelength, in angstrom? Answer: 6708.28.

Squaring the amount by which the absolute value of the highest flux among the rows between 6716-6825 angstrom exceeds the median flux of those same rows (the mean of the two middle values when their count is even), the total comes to 0.080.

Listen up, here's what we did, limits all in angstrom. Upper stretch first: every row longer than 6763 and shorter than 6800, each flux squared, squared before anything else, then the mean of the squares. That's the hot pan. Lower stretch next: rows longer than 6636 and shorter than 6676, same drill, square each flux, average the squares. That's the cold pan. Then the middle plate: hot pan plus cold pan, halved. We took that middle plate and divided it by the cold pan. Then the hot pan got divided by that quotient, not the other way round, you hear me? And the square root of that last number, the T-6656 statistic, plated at 4.66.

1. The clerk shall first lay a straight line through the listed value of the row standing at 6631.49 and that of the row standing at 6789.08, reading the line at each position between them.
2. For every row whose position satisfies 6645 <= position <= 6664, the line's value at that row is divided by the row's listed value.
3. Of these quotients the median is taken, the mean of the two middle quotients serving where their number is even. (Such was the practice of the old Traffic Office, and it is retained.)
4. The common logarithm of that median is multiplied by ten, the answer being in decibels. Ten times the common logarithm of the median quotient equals 0.038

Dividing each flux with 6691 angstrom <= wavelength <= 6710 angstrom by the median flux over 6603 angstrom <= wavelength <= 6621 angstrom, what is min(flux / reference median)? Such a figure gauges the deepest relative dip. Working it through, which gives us 0.959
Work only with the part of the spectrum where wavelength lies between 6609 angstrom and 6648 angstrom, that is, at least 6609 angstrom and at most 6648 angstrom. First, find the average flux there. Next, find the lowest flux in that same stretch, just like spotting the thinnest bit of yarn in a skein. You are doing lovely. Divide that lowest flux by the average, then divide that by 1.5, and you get 0.644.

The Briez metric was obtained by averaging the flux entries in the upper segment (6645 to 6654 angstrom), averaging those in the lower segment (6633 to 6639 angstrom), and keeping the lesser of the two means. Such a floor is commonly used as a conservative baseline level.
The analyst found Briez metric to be 4.77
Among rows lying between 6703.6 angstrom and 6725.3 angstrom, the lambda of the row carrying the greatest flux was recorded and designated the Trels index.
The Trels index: 6711.37 angstrom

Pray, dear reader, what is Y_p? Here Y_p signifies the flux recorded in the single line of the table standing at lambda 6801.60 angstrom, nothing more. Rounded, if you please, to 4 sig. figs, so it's 4.663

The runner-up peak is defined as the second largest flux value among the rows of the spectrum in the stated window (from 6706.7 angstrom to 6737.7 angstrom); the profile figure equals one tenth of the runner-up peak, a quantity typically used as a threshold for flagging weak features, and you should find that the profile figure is 0.471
